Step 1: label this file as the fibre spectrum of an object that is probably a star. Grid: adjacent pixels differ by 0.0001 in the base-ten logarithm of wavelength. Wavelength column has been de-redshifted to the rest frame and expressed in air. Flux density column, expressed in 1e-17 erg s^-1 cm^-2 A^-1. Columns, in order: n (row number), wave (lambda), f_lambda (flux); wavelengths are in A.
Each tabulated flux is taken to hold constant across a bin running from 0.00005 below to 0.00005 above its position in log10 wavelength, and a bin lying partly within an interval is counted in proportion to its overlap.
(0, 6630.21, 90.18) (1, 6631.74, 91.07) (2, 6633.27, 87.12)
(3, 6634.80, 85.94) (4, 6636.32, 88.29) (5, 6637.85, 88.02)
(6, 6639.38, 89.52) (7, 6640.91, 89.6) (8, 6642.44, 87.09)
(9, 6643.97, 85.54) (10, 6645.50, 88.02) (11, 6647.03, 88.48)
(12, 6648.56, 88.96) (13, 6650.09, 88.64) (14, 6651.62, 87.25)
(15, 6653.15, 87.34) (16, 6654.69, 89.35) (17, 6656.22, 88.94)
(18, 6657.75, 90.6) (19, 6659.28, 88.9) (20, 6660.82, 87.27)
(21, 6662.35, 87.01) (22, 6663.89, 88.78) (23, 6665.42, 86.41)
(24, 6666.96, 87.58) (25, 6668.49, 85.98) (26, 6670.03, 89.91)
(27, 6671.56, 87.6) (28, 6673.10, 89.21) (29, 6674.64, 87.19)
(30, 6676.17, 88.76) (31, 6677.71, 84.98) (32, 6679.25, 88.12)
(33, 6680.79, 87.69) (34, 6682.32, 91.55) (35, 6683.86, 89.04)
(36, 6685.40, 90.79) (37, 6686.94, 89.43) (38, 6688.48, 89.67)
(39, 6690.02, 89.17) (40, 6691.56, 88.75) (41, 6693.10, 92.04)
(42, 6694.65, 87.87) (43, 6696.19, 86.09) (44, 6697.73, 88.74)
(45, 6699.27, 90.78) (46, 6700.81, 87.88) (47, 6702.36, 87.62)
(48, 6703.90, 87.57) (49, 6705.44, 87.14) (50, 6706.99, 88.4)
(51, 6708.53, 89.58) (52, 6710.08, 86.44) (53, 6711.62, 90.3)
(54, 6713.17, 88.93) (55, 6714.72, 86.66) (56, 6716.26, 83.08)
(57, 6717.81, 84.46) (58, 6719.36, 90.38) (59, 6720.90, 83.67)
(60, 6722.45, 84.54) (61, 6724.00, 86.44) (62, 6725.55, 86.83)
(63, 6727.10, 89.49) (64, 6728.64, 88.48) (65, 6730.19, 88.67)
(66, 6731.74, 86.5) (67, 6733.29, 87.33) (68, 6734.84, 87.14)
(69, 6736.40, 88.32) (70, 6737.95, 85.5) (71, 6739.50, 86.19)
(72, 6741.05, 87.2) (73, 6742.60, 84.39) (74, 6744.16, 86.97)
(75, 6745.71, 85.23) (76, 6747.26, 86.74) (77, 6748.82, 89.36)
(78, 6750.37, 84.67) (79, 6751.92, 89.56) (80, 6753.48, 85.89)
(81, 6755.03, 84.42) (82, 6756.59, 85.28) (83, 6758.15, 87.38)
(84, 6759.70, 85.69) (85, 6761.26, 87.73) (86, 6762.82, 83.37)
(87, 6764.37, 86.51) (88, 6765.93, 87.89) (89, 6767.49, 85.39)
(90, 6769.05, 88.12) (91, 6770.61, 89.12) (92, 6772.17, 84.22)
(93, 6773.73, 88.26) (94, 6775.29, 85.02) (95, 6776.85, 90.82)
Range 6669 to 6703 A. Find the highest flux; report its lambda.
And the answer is 6693.10 A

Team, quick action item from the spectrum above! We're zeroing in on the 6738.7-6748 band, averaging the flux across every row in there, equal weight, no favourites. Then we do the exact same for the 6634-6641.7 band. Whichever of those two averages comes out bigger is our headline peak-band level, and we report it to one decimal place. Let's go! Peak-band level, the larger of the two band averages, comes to 88.3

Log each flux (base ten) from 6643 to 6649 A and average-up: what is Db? 1.943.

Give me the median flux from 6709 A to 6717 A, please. 86.7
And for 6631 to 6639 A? 88.0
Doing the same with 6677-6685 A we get 88.1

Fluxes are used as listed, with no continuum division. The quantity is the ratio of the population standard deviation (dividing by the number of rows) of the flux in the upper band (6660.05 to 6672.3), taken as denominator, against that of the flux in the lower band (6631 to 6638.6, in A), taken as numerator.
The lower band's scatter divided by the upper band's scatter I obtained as 1.44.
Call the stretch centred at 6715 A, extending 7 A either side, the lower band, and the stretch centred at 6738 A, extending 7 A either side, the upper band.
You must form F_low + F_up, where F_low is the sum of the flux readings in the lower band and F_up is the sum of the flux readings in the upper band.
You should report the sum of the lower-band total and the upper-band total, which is 1563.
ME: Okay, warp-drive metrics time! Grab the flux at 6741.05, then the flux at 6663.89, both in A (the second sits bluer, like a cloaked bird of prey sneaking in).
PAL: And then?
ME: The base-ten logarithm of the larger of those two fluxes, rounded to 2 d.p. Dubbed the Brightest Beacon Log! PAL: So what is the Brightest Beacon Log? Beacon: 1.95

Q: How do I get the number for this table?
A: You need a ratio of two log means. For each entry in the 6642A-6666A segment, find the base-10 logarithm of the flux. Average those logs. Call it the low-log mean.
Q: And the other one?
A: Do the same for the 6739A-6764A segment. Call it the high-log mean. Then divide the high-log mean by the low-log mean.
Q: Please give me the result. 0.995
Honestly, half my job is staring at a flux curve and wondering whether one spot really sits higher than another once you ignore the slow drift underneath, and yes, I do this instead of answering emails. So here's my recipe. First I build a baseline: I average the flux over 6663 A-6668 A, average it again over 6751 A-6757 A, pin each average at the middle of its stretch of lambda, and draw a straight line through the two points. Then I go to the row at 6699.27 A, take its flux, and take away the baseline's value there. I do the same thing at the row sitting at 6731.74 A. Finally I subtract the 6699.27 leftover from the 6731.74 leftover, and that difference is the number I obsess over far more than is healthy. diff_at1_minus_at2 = -4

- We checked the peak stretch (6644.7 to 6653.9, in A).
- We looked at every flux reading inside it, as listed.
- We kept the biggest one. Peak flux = 88.96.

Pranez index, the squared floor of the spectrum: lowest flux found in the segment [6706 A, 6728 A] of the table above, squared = 6902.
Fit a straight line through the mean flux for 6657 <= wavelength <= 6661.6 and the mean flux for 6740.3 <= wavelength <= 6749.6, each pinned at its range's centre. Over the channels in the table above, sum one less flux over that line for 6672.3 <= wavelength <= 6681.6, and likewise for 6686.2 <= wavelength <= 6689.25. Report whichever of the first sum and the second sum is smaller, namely -0.031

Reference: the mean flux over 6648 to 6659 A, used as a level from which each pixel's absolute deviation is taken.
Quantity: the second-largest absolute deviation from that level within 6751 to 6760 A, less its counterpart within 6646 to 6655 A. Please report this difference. 2.1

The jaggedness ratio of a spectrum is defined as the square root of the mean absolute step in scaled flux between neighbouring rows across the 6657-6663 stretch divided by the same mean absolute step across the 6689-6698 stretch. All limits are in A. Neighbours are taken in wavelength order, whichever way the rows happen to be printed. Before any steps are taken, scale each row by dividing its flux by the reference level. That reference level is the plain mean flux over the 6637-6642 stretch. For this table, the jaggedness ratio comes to 0.70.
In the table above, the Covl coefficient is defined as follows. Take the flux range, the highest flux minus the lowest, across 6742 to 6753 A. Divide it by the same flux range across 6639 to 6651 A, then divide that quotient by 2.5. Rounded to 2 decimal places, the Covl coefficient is 0.51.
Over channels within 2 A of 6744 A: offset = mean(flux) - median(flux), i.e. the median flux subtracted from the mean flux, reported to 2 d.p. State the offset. 0.30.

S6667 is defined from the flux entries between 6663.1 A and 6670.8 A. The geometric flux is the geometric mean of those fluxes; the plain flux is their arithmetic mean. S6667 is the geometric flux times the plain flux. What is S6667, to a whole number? 7696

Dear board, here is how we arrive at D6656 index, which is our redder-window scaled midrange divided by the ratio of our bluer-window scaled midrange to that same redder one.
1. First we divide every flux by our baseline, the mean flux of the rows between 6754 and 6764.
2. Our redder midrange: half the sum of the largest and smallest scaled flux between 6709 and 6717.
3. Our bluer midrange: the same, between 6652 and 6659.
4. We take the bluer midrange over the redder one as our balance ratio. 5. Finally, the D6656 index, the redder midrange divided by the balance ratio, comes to 0.99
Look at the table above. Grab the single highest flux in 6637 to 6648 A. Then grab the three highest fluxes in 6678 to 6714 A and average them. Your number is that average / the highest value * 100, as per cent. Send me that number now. 102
